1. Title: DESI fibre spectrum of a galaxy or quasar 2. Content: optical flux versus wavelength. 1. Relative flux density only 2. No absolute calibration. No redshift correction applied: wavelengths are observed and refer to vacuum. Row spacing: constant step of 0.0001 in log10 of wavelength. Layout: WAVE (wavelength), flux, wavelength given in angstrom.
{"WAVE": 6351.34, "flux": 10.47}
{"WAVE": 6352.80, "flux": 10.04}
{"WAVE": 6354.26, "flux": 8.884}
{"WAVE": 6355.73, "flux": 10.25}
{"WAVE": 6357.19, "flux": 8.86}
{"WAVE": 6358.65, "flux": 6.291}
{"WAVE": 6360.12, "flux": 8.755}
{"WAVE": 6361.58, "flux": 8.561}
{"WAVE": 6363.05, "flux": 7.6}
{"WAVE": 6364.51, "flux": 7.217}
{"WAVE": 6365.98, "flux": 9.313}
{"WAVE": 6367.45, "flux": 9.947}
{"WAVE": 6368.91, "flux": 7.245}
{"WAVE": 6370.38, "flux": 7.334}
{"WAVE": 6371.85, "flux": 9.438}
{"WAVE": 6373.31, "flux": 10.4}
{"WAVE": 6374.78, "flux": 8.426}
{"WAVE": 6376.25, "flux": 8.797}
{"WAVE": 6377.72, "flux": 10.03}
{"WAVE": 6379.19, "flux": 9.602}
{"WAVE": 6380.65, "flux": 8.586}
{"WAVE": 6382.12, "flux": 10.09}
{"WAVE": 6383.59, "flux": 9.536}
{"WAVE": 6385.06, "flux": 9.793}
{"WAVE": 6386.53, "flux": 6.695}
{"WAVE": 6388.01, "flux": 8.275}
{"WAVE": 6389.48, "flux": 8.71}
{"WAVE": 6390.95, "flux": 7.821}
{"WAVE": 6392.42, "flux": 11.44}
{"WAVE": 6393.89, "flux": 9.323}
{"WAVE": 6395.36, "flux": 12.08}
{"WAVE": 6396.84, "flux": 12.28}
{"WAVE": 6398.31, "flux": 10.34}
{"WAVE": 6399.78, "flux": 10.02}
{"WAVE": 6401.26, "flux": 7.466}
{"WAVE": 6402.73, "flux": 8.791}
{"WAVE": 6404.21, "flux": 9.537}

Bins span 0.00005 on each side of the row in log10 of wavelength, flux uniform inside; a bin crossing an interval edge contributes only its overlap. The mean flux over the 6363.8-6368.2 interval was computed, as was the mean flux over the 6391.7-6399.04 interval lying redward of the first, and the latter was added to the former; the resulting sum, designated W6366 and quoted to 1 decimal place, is 19.9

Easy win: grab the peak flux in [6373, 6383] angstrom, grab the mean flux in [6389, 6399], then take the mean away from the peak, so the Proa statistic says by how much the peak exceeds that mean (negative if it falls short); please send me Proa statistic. 0.1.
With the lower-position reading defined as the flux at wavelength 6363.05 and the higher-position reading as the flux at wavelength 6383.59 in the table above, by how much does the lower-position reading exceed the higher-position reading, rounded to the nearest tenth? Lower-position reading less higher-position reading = -1.9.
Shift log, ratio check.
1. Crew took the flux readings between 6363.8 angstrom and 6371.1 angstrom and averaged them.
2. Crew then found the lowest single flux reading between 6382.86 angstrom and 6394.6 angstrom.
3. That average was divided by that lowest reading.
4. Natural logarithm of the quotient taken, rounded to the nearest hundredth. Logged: 0.20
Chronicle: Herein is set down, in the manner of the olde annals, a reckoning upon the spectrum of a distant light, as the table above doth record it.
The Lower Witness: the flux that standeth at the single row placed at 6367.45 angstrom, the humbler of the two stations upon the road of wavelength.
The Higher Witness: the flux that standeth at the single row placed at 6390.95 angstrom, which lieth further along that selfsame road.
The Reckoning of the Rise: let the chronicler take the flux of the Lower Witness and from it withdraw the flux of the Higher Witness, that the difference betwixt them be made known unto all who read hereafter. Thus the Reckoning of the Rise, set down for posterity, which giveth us 2.1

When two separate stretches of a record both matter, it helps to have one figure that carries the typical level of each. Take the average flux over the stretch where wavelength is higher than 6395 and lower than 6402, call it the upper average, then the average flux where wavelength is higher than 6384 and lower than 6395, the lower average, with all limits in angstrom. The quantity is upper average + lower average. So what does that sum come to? 19.3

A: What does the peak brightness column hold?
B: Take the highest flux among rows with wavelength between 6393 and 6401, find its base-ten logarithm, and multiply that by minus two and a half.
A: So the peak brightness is -2.723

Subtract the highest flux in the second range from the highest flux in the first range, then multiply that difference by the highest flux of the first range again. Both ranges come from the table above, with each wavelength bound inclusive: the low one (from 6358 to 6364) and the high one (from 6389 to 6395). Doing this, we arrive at -24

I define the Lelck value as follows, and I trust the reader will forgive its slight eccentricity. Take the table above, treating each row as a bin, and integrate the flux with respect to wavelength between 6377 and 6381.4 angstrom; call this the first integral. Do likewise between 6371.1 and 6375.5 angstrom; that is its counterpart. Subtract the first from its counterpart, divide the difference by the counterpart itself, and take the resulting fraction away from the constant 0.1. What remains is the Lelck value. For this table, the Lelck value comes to 0.10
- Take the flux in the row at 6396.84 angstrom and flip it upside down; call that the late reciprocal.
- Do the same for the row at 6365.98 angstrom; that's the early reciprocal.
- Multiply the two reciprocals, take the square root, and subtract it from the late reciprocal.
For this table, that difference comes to -0.012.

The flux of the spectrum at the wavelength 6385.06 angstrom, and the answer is 9.793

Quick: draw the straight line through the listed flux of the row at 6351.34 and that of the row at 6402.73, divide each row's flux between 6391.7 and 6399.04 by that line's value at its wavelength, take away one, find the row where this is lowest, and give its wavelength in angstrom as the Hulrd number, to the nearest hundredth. 6393.89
